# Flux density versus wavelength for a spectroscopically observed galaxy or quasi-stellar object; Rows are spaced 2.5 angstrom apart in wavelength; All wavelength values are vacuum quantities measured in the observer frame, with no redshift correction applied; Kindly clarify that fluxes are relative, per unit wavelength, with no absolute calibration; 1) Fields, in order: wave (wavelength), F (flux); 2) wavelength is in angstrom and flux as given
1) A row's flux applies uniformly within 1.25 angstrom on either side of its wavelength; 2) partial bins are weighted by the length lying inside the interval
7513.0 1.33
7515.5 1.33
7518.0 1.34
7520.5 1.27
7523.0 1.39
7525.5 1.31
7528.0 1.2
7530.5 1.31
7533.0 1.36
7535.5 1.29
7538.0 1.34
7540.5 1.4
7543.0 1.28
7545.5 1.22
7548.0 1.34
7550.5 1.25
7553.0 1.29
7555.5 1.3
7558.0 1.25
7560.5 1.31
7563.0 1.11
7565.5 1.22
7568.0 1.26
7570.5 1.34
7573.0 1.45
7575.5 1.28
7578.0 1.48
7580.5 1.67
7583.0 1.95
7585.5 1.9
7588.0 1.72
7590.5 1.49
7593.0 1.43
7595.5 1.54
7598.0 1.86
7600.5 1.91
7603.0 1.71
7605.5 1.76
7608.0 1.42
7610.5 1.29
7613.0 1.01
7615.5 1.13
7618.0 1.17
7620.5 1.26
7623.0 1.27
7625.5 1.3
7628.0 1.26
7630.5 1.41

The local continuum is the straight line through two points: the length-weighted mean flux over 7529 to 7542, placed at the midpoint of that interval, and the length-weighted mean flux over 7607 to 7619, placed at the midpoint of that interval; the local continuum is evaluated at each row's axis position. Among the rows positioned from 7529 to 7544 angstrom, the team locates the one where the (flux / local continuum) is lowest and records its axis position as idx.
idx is 7535.5 angstrom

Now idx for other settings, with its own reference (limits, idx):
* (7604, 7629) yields 7613.0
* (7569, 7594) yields 7575.5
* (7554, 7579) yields 7563.0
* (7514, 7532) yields 7528.0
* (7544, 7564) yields 7563.0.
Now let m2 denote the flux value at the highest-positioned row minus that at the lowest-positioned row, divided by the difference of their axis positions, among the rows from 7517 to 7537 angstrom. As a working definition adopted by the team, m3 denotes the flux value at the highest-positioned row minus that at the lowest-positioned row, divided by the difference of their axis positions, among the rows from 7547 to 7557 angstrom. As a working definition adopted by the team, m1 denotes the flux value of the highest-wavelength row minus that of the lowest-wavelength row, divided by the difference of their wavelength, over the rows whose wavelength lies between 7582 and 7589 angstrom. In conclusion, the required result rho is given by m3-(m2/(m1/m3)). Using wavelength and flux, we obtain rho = -0.005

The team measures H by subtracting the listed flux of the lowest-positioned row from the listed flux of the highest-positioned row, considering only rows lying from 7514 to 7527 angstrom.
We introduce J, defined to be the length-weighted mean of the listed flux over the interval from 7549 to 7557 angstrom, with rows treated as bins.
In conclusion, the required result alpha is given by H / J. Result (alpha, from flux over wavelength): -0.02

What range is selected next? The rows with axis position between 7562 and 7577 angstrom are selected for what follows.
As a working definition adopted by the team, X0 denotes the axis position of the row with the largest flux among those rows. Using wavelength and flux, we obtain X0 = 7573.0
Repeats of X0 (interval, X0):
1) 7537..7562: 7540.5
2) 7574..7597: 7583.0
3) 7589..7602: 7600.5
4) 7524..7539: 7533.0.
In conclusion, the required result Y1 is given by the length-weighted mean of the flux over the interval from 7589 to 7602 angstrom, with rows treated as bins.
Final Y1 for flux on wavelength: 1.65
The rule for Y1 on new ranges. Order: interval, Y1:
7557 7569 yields 1.23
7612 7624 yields 1.17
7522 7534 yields 1.31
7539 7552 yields 1.30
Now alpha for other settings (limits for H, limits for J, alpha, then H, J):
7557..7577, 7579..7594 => 0.02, 0.03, 1.69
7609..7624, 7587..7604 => -0.01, -0.02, 1.66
